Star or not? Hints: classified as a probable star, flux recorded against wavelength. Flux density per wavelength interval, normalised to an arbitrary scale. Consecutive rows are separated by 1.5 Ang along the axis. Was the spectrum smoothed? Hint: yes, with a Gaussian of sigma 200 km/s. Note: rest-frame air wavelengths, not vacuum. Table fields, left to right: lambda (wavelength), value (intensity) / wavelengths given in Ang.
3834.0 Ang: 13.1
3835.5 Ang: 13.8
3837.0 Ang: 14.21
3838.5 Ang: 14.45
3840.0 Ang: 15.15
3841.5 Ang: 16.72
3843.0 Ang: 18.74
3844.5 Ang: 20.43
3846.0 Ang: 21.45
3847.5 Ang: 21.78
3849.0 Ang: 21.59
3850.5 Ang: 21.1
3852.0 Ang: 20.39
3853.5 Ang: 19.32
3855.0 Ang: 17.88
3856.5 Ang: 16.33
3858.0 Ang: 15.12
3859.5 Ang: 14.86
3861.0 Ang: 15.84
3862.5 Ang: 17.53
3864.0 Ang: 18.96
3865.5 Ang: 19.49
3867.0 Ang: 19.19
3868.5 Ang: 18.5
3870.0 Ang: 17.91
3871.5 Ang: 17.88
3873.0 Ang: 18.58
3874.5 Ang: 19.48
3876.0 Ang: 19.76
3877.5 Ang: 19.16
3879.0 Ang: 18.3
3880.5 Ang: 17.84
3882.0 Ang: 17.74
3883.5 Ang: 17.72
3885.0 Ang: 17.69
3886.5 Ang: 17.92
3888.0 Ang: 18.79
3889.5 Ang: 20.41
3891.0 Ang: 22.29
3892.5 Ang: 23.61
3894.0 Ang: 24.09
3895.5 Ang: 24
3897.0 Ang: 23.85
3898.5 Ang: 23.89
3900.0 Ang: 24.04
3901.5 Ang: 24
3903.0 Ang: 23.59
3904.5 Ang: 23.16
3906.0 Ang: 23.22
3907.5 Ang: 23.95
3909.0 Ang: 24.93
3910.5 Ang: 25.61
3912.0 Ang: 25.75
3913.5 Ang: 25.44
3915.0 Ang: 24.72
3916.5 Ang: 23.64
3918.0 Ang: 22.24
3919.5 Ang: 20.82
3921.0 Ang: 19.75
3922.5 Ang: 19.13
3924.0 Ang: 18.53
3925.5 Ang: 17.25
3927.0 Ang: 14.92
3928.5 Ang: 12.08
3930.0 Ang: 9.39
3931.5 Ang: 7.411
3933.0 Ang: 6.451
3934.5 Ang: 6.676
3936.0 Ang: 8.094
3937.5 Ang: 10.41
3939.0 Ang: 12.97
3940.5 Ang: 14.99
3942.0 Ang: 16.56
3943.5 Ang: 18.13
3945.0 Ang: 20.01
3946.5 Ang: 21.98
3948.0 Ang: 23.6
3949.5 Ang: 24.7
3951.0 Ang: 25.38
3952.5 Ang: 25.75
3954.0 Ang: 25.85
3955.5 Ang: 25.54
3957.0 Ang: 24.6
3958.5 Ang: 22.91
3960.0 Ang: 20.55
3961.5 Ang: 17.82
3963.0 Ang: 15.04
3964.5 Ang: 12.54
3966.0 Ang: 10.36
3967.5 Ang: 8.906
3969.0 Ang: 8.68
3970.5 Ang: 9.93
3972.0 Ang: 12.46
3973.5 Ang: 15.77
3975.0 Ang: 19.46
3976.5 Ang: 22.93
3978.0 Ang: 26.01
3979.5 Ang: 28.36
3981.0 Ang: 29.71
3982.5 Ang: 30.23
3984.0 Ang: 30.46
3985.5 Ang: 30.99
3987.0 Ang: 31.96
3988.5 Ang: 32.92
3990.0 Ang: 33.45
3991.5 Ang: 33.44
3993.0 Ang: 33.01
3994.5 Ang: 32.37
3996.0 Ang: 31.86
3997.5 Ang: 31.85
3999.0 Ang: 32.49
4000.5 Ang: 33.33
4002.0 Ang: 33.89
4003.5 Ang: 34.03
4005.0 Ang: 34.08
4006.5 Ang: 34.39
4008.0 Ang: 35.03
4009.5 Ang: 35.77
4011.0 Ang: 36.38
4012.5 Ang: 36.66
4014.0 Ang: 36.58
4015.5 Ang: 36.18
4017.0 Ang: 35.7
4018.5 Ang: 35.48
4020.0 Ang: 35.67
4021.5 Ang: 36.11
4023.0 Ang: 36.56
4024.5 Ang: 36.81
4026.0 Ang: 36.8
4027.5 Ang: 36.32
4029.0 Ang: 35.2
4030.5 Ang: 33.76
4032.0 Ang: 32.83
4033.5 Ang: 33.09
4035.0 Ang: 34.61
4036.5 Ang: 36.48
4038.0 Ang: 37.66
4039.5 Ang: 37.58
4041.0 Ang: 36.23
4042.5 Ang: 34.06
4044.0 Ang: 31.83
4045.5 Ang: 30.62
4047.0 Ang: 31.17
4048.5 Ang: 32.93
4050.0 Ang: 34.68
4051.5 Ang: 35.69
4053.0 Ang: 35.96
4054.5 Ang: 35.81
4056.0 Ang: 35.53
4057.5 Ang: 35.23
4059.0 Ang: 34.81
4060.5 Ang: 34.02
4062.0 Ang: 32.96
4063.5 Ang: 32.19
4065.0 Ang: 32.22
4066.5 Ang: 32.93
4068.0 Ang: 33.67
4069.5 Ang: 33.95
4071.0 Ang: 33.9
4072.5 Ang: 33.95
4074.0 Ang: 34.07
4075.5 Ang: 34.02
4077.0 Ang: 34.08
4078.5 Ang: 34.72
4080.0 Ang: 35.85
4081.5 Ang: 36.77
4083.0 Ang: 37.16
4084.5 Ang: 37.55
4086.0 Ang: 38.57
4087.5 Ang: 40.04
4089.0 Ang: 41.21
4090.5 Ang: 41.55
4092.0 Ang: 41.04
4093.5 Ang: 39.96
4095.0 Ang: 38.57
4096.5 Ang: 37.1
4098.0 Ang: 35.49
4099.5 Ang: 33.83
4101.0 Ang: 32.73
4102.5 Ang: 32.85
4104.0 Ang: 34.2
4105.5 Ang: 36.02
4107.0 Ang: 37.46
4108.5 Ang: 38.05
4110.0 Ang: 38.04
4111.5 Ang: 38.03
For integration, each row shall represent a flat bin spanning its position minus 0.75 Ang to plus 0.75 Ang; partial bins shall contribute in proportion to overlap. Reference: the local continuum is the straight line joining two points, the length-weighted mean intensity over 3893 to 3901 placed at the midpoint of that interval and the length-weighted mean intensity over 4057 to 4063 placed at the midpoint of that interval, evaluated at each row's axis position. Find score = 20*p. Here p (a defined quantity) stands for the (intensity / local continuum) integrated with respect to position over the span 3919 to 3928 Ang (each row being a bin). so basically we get 128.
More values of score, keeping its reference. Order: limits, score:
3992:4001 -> 194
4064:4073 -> 173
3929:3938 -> 56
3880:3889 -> 140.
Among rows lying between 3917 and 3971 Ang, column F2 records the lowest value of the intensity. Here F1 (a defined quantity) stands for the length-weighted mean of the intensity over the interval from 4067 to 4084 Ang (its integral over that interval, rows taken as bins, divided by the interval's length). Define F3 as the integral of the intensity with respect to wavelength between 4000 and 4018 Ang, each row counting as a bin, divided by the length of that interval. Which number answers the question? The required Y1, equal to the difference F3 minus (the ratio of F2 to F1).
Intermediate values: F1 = 34.8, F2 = 6.451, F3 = 35.2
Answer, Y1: 35.0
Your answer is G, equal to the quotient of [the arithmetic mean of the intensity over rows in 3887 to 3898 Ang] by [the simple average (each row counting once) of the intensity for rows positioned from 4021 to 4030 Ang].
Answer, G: 0.6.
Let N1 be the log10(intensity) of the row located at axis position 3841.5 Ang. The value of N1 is 1.2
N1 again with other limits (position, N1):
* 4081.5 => 1.6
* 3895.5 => 1.4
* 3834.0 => 1.1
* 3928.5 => 1.1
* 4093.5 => 1.6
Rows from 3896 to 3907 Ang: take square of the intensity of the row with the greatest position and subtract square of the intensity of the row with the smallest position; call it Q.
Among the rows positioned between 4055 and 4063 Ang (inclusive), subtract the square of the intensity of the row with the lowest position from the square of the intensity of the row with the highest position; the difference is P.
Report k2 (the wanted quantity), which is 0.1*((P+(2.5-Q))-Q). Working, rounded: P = -176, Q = -30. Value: -11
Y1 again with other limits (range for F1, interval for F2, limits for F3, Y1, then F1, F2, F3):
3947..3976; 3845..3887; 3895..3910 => 23.1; 18.5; 14.86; 23.9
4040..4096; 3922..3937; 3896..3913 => 24.0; 35.4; 6.451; 24.2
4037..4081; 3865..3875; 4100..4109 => 34.6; 34.2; 17.88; 35.1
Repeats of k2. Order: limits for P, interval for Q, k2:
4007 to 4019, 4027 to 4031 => 39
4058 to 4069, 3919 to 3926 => 20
